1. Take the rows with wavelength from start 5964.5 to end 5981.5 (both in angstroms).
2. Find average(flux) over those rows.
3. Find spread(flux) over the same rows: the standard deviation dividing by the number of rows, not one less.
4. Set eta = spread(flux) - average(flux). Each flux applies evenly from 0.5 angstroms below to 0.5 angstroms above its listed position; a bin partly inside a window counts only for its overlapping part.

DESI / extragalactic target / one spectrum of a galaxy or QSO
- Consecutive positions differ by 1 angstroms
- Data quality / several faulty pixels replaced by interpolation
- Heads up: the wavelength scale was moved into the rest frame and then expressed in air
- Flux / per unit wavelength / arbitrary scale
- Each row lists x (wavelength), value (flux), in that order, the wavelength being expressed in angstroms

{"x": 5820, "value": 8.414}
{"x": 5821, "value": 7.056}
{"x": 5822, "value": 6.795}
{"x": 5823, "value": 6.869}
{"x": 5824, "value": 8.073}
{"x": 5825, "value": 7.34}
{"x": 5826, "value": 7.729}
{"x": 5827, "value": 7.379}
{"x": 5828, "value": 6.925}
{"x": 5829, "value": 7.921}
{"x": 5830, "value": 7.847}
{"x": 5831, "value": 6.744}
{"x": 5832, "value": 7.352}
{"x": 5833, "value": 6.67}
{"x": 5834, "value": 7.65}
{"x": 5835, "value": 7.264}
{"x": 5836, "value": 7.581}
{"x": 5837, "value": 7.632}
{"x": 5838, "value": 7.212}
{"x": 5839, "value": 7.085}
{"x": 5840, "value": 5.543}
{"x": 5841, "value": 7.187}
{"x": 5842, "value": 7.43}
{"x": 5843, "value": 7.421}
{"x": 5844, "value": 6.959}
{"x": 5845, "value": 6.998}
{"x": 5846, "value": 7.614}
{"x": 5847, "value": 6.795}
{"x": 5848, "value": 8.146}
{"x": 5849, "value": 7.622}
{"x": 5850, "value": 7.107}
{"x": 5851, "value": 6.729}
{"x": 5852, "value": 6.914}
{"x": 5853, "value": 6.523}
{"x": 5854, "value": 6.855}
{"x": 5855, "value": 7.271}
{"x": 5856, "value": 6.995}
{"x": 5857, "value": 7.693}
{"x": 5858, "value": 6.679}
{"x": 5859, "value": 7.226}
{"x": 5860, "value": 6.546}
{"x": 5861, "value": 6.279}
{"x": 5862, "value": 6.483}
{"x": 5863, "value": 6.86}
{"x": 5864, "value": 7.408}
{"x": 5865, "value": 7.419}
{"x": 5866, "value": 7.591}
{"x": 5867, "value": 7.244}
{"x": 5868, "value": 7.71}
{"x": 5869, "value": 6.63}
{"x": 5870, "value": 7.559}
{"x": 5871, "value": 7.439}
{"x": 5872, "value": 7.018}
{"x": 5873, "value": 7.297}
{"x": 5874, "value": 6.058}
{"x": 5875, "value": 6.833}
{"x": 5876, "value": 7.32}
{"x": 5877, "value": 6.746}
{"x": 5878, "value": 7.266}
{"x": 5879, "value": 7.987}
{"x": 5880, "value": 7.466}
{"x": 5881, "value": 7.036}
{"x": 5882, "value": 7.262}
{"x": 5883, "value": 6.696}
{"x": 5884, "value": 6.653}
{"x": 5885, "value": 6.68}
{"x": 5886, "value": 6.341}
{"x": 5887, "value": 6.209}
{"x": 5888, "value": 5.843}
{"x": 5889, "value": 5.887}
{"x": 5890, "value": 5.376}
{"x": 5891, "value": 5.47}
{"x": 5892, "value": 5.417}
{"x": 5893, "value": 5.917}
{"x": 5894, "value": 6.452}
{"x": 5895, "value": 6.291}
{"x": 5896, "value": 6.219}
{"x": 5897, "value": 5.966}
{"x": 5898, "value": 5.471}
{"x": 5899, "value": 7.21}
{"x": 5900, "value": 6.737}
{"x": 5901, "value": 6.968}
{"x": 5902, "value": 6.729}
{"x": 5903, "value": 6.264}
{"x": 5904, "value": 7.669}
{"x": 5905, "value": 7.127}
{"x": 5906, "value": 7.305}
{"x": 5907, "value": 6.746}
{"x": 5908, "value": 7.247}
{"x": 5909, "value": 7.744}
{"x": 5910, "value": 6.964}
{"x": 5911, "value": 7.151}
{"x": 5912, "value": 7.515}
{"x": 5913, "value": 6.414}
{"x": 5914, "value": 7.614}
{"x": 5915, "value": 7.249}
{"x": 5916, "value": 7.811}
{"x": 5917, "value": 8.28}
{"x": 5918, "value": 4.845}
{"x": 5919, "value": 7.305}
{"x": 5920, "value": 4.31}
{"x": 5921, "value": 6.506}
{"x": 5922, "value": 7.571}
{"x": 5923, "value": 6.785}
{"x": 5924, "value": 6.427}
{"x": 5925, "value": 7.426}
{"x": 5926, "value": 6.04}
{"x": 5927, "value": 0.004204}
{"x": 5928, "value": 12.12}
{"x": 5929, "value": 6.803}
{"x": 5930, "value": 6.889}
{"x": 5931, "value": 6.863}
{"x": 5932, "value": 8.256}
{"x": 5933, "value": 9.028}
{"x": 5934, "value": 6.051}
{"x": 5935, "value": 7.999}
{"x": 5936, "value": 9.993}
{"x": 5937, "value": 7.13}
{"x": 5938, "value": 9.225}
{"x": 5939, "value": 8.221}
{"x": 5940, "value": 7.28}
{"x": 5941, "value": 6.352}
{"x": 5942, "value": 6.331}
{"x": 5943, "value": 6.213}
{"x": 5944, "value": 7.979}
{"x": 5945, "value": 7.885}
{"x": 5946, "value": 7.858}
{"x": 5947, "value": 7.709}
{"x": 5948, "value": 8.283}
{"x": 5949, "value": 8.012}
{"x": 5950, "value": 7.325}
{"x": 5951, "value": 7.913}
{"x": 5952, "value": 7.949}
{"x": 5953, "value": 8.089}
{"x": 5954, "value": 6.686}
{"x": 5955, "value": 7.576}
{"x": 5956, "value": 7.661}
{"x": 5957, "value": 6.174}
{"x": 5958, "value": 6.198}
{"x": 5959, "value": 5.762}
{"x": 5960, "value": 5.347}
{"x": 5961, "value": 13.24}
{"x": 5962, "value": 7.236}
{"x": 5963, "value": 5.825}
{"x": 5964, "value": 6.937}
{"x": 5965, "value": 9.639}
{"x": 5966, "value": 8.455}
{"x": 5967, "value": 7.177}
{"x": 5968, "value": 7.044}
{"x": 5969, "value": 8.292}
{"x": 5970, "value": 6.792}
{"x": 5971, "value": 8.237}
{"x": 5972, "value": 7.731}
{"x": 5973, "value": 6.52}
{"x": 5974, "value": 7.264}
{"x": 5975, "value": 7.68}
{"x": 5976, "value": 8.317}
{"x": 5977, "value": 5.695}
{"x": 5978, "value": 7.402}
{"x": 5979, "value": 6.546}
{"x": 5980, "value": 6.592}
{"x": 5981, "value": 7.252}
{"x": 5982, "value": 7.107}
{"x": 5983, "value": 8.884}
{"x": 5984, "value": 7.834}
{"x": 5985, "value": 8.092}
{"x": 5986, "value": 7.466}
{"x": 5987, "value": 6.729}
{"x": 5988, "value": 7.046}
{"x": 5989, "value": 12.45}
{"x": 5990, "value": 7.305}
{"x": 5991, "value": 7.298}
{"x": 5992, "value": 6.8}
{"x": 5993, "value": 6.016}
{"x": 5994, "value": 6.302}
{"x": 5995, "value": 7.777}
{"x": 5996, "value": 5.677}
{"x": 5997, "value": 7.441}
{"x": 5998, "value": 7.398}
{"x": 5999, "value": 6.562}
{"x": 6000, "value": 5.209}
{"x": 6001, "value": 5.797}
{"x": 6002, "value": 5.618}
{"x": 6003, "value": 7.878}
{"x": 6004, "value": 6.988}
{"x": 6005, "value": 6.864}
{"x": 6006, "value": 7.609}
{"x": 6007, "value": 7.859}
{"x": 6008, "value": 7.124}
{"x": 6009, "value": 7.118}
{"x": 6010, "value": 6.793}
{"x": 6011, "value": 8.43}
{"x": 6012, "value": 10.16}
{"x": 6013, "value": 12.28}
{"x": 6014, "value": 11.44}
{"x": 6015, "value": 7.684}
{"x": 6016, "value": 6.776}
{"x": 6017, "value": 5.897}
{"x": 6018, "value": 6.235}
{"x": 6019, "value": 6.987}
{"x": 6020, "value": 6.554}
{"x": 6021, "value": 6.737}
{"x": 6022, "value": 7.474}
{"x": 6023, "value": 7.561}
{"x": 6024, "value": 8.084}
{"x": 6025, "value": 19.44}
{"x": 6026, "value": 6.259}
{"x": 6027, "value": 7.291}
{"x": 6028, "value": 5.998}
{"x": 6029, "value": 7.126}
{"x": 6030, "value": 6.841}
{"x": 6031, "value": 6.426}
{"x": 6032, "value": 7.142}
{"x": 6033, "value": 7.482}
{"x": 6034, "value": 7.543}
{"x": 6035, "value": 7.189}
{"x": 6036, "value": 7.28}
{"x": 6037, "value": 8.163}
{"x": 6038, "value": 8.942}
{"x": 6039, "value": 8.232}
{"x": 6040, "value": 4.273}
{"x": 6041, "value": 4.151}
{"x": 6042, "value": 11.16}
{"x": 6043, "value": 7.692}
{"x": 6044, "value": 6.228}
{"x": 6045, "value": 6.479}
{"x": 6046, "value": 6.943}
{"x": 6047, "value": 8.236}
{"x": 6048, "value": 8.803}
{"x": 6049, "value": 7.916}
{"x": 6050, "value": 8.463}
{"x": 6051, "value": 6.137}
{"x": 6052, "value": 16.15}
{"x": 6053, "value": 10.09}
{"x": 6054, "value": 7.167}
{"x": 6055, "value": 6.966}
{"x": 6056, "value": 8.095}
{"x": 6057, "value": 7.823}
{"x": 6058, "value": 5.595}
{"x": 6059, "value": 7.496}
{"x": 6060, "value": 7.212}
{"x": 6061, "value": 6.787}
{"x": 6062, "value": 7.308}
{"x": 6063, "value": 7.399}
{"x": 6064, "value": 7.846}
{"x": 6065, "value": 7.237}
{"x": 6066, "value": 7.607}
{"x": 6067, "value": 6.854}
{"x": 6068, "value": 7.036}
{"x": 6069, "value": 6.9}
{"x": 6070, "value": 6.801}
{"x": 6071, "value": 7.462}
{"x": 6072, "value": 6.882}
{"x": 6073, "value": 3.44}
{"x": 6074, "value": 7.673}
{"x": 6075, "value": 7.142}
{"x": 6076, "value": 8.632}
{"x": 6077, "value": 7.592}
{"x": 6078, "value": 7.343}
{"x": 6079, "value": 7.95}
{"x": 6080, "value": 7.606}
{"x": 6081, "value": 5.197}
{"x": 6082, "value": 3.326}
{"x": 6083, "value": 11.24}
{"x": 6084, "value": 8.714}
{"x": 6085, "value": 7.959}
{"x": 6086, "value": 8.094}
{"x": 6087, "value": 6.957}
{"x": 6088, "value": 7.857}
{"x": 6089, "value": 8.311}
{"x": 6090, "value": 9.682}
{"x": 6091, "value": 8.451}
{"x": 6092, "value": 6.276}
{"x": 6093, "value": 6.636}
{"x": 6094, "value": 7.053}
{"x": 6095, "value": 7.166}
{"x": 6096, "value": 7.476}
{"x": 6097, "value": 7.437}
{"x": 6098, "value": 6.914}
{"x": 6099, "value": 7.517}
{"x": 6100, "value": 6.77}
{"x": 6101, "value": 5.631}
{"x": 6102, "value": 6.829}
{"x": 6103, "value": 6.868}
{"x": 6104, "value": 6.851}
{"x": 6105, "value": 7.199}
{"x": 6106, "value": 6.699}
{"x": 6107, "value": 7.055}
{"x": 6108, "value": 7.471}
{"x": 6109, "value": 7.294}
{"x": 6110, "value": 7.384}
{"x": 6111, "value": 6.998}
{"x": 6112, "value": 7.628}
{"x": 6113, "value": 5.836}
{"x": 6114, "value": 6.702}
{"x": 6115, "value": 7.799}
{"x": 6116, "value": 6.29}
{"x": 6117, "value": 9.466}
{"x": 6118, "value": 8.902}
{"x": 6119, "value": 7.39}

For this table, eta -6.53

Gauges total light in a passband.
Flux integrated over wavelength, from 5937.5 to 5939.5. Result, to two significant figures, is 17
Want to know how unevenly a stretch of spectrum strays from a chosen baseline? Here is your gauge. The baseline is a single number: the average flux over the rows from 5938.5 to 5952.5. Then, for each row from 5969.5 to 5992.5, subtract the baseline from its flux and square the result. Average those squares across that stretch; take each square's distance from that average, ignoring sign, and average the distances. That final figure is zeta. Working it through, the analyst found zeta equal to 2.2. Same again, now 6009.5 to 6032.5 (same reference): 13.4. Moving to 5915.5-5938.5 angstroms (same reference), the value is 6.6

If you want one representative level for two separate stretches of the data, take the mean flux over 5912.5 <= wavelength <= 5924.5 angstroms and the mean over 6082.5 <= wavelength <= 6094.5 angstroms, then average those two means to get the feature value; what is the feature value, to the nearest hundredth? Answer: 7.43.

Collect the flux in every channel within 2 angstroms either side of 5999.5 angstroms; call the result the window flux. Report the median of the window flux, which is 6.18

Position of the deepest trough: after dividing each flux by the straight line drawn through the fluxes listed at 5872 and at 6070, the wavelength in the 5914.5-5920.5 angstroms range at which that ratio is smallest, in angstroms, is 5920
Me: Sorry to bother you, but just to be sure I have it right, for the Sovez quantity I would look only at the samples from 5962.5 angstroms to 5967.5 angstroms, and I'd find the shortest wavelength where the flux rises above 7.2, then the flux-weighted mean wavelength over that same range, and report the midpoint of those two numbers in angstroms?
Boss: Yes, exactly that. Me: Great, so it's 5965.1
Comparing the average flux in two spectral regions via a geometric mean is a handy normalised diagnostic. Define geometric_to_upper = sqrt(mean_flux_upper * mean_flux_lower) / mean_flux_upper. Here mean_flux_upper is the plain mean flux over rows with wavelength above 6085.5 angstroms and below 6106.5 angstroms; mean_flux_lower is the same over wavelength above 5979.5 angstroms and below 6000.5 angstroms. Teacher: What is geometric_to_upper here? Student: 1.00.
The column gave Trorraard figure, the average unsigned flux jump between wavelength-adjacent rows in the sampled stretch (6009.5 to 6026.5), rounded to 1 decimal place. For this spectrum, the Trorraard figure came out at 2.5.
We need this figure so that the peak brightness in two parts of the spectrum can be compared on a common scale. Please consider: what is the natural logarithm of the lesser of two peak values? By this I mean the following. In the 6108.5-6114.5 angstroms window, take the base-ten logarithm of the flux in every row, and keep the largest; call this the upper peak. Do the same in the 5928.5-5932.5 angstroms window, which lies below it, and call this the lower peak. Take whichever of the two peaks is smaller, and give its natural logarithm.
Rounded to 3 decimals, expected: -0.125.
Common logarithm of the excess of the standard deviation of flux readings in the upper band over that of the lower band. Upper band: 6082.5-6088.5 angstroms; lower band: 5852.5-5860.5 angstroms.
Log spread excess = 0.0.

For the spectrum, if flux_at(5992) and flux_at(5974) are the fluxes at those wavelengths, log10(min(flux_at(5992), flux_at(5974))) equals 0.833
